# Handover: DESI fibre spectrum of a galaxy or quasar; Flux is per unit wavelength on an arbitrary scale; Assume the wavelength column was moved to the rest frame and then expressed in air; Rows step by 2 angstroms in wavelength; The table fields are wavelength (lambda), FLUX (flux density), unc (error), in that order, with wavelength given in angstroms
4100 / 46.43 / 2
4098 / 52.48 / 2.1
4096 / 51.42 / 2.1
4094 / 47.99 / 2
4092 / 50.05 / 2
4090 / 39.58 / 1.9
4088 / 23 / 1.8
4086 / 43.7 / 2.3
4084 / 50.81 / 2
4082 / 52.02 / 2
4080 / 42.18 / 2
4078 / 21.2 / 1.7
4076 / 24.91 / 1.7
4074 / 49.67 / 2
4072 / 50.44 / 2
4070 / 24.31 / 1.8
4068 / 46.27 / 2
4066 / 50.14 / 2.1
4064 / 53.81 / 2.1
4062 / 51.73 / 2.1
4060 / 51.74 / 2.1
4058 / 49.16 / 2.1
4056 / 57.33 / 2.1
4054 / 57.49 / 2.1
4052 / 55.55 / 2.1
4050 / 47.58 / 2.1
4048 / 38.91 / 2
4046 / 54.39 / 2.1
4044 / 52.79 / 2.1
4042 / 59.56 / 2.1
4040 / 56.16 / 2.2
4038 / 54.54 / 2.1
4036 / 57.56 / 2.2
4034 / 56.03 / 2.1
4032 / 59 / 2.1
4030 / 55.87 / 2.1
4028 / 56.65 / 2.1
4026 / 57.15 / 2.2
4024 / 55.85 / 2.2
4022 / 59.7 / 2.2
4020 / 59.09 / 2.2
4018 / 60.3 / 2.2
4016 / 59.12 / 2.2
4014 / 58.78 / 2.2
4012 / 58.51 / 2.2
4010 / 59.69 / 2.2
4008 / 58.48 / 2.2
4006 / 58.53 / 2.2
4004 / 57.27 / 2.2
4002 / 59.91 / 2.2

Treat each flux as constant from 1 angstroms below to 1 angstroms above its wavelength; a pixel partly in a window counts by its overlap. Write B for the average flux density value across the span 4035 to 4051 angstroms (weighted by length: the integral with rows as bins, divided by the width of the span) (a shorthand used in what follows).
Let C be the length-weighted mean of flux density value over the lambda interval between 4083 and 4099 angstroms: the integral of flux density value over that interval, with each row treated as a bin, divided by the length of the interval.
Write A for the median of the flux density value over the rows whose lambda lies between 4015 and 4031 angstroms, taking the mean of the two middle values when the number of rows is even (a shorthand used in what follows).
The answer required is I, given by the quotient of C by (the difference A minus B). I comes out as 8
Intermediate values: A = 58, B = 53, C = 45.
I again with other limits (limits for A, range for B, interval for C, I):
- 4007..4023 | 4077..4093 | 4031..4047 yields 3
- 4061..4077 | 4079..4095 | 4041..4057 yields 8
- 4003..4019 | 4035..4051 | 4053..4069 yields 9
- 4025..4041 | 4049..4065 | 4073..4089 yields 11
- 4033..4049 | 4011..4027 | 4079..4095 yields -13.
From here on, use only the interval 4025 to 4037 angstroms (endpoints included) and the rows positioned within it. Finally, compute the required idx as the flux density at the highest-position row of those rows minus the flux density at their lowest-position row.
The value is 0.4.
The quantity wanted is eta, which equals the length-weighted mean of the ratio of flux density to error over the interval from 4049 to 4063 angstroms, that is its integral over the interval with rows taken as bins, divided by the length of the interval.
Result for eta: 25.2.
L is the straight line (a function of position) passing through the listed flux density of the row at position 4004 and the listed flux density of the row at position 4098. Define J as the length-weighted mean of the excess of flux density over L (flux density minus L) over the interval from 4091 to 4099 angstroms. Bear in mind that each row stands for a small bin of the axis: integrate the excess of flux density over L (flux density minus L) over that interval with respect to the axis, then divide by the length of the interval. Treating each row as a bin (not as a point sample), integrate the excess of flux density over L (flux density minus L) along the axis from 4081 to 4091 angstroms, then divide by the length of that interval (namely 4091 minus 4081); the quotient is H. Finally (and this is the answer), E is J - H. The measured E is 9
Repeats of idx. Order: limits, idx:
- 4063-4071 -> -29.5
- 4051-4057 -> 1.8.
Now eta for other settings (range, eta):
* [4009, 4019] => 26.9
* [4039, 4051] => 24.5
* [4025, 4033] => 26.9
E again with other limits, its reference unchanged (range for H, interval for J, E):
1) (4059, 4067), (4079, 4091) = -9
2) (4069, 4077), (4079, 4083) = 10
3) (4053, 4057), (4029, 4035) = -2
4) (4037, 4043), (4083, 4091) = -15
